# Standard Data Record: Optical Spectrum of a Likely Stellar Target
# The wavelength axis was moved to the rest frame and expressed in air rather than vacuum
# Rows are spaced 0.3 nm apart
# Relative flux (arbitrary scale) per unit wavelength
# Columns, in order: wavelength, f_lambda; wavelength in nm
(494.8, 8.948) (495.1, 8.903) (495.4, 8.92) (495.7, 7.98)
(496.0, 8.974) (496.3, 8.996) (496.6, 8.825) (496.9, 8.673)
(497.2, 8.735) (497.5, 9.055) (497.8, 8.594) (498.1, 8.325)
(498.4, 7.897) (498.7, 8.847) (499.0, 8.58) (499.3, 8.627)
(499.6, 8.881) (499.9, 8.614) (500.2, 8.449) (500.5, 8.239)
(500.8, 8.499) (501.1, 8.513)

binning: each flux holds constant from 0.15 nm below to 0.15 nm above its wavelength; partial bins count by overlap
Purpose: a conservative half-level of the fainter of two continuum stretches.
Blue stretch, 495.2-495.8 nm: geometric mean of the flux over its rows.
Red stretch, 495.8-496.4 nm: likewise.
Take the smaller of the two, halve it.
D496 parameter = 4.218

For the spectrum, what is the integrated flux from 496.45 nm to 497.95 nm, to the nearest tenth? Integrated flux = 13.2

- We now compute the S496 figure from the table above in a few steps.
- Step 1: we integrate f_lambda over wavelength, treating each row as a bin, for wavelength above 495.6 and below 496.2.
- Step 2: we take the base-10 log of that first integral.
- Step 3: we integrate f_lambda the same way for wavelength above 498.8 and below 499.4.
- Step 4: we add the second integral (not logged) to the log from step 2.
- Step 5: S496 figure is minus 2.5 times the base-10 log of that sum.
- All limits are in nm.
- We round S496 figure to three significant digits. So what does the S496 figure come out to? -1.92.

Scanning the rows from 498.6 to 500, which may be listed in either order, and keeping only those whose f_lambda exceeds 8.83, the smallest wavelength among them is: 498.7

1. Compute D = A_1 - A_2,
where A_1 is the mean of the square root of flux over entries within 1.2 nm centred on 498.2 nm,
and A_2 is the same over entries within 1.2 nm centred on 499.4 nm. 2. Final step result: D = -0.045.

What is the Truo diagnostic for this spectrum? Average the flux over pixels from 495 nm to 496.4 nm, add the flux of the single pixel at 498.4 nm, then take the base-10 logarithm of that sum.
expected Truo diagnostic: 1.22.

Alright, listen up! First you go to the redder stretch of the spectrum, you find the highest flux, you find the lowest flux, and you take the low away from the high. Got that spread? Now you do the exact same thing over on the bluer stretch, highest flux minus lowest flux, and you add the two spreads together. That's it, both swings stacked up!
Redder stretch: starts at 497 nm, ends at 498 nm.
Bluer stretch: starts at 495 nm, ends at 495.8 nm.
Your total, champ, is 1.4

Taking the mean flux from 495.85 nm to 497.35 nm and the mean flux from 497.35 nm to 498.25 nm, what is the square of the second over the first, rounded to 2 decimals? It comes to 0.96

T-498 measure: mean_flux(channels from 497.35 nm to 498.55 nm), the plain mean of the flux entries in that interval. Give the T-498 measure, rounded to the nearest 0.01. 8.47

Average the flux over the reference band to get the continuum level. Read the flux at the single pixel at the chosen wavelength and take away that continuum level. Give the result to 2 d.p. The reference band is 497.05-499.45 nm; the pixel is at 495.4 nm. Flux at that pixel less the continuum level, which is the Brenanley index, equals 0.34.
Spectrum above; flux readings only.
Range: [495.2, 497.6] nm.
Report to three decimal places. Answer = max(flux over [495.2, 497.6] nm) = 9.055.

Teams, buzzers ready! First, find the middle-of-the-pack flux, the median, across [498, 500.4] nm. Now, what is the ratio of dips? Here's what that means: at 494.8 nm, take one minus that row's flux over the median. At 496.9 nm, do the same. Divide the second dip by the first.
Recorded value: 0.22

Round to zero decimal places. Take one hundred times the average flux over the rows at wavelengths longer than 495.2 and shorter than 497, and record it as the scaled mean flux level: 873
